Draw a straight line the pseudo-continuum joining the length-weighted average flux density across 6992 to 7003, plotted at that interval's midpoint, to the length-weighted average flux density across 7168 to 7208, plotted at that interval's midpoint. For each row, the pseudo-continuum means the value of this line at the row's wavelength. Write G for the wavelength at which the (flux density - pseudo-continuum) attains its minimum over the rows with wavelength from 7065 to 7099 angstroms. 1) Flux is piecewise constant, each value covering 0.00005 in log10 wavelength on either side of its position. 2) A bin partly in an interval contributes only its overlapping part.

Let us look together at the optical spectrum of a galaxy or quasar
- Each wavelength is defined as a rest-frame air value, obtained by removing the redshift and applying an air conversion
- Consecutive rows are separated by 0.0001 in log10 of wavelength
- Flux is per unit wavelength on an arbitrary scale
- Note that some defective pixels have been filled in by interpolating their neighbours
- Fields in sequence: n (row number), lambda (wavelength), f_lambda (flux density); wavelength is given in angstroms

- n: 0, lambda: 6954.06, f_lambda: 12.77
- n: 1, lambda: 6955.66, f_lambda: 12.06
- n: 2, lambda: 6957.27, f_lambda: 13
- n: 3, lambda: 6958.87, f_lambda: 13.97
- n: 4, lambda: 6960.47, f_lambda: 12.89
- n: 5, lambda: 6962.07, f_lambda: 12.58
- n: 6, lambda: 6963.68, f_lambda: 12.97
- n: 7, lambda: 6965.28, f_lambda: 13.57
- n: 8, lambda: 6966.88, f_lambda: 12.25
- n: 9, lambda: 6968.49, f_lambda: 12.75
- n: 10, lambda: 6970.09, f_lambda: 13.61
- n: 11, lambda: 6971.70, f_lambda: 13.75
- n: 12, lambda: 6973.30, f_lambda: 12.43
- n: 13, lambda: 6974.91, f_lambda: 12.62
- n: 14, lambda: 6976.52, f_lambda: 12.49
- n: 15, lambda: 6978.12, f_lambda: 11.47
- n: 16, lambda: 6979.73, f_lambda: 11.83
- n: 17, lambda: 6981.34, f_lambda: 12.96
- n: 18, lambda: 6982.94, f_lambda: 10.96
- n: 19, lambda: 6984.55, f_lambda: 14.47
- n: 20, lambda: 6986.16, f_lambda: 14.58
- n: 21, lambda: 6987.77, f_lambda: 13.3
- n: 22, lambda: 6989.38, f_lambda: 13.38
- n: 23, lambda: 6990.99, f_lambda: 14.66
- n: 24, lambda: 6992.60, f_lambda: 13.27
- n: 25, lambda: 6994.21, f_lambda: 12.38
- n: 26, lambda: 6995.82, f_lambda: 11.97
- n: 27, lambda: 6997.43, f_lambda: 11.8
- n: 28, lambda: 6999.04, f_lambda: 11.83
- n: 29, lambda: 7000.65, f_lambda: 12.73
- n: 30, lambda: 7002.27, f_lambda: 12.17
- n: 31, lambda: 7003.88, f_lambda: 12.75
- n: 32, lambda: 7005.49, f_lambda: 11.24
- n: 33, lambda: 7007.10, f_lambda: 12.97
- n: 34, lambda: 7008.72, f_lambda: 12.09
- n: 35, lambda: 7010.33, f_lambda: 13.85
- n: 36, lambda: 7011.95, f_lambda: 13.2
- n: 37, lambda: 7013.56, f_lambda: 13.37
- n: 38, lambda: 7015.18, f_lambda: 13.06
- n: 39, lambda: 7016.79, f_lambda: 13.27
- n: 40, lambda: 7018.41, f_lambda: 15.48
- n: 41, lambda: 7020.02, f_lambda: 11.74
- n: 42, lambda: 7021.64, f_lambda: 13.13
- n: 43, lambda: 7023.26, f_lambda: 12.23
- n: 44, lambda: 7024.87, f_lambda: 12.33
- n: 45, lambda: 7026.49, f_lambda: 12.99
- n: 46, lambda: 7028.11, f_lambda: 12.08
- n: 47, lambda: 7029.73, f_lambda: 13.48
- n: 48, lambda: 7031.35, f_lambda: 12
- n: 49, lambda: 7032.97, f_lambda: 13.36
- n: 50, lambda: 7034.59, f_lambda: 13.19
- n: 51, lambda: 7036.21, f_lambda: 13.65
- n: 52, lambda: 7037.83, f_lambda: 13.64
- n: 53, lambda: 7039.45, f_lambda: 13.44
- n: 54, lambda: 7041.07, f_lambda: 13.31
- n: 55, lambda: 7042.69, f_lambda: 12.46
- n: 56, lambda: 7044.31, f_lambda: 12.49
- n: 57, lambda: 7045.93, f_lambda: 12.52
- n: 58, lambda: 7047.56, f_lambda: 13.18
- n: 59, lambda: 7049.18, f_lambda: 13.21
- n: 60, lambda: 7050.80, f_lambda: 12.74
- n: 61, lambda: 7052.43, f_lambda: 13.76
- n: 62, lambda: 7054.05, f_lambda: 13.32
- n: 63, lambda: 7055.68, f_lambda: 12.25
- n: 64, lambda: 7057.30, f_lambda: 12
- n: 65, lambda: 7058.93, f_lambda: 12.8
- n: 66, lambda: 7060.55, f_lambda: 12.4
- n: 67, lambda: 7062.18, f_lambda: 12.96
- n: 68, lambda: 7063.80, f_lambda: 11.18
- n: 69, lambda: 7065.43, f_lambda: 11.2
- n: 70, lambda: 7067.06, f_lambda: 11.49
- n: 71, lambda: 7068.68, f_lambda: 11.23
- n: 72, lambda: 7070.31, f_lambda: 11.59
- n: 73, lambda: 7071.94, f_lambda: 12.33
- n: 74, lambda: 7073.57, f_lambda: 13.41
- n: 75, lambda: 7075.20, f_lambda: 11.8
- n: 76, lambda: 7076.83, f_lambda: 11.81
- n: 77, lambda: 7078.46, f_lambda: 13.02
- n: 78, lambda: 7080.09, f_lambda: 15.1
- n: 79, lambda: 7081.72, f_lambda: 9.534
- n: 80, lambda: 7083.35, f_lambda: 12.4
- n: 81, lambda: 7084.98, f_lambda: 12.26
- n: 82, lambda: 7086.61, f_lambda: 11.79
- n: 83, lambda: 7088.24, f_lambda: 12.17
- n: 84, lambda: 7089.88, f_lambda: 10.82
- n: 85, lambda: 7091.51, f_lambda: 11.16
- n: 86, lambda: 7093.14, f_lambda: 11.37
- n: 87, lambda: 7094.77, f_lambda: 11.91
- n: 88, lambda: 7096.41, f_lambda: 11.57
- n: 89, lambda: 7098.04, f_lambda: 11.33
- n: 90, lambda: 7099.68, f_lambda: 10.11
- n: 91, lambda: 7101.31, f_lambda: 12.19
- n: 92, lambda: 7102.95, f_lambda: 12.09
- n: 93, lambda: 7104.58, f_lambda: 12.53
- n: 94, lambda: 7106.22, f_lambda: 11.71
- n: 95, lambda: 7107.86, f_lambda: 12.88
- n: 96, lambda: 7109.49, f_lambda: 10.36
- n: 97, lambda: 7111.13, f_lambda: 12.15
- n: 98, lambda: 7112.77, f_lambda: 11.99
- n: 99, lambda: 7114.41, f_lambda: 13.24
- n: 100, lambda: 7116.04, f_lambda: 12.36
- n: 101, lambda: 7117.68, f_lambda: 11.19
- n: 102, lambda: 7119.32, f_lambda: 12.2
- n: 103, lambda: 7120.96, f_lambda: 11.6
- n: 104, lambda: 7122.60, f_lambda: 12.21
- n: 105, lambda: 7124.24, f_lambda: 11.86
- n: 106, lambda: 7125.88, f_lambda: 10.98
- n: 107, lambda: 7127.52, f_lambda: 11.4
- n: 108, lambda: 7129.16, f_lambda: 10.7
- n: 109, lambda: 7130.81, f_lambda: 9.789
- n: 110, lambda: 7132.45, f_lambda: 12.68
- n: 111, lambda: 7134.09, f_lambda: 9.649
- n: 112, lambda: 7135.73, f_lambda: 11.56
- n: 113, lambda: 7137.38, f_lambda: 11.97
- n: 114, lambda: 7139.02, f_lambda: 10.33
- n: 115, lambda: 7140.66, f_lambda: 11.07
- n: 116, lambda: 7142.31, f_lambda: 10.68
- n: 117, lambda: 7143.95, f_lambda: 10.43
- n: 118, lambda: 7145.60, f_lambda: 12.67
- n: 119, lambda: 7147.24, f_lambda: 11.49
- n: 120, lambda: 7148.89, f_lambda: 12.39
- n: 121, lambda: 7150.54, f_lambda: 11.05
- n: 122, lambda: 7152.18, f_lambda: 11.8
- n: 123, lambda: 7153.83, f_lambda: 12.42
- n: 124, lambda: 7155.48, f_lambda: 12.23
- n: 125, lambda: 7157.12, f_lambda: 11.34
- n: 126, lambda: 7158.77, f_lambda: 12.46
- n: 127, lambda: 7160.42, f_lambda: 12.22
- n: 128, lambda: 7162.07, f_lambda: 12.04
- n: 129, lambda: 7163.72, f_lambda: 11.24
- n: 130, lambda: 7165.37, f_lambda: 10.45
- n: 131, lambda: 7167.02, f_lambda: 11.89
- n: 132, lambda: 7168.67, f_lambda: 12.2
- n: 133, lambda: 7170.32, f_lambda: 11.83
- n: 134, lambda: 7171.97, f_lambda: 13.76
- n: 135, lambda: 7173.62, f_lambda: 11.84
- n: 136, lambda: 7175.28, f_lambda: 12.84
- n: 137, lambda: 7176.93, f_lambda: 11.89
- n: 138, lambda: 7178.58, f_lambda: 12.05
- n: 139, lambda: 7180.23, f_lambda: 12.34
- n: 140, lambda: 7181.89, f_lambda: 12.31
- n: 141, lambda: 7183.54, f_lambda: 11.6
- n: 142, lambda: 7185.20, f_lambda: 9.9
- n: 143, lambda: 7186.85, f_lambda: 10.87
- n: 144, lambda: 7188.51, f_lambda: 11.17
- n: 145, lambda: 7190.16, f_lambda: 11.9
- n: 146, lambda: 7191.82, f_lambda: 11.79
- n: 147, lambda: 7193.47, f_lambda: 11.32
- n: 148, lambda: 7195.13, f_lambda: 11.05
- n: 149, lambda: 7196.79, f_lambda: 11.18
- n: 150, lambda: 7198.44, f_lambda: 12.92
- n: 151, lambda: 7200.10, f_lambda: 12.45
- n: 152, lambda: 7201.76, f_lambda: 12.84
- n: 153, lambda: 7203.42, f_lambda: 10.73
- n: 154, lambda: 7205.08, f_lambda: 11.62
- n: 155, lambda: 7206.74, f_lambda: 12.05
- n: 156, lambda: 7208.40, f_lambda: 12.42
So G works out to 7081.72 angstroms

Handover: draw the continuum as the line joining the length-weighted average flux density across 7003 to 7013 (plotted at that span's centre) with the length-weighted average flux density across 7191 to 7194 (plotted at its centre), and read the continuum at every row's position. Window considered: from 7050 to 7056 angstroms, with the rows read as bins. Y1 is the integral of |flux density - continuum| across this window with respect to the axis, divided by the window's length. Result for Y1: 0.71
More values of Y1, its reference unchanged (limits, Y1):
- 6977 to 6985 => 1.16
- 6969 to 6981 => 0.69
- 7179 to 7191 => 0.65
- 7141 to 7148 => 0.96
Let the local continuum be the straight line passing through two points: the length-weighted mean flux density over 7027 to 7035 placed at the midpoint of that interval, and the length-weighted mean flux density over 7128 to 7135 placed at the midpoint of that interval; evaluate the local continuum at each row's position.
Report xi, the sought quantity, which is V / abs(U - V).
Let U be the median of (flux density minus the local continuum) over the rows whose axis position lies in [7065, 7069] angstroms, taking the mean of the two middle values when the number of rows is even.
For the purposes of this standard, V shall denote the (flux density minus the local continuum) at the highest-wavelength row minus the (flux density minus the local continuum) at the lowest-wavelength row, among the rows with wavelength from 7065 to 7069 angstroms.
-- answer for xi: 0.1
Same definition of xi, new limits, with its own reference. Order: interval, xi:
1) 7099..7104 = 1.6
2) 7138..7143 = 1.6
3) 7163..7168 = 1.7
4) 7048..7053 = 3.8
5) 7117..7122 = 3.0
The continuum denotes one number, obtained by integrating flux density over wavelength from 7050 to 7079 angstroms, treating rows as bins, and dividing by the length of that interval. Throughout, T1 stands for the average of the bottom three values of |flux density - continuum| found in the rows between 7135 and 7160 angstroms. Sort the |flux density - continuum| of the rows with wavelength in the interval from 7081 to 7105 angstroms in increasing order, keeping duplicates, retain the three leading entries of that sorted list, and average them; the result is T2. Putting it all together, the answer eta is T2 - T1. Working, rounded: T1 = 0.10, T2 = 0.077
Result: -0.02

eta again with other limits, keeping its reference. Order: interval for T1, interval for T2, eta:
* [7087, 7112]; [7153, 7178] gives -0.05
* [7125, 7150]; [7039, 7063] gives -0.16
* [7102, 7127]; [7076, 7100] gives 0.01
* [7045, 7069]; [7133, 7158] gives -0.03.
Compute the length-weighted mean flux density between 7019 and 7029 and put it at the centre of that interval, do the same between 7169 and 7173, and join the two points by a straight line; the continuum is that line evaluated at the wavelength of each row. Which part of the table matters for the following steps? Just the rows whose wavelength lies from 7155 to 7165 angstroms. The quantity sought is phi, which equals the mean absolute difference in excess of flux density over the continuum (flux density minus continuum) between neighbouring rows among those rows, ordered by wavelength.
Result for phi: 0.65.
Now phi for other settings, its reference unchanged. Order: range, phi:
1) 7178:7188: 0.74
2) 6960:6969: 0.62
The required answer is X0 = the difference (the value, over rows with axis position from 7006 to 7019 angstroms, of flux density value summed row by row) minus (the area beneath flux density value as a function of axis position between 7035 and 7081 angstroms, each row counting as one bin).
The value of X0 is -475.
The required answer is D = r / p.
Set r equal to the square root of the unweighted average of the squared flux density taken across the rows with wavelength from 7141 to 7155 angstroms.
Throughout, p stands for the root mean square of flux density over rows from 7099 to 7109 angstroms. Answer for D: 0.97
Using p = 12.0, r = 11.6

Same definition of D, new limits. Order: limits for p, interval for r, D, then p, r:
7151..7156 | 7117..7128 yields 0.96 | 12.2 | 11.6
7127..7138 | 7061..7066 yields 1.06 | 11.2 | 11.8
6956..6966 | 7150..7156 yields 0.90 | 13.2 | 11.9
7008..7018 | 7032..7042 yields 1.02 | 13.2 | 13.4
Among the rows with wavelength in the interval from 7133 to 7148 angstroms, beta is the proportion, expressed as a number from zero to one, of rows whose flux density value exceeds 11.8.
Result 0.2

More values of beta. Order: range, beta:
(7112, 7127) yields 0.7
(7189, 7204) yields 0.4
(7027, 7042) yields 1.0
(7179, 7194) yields 0.3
